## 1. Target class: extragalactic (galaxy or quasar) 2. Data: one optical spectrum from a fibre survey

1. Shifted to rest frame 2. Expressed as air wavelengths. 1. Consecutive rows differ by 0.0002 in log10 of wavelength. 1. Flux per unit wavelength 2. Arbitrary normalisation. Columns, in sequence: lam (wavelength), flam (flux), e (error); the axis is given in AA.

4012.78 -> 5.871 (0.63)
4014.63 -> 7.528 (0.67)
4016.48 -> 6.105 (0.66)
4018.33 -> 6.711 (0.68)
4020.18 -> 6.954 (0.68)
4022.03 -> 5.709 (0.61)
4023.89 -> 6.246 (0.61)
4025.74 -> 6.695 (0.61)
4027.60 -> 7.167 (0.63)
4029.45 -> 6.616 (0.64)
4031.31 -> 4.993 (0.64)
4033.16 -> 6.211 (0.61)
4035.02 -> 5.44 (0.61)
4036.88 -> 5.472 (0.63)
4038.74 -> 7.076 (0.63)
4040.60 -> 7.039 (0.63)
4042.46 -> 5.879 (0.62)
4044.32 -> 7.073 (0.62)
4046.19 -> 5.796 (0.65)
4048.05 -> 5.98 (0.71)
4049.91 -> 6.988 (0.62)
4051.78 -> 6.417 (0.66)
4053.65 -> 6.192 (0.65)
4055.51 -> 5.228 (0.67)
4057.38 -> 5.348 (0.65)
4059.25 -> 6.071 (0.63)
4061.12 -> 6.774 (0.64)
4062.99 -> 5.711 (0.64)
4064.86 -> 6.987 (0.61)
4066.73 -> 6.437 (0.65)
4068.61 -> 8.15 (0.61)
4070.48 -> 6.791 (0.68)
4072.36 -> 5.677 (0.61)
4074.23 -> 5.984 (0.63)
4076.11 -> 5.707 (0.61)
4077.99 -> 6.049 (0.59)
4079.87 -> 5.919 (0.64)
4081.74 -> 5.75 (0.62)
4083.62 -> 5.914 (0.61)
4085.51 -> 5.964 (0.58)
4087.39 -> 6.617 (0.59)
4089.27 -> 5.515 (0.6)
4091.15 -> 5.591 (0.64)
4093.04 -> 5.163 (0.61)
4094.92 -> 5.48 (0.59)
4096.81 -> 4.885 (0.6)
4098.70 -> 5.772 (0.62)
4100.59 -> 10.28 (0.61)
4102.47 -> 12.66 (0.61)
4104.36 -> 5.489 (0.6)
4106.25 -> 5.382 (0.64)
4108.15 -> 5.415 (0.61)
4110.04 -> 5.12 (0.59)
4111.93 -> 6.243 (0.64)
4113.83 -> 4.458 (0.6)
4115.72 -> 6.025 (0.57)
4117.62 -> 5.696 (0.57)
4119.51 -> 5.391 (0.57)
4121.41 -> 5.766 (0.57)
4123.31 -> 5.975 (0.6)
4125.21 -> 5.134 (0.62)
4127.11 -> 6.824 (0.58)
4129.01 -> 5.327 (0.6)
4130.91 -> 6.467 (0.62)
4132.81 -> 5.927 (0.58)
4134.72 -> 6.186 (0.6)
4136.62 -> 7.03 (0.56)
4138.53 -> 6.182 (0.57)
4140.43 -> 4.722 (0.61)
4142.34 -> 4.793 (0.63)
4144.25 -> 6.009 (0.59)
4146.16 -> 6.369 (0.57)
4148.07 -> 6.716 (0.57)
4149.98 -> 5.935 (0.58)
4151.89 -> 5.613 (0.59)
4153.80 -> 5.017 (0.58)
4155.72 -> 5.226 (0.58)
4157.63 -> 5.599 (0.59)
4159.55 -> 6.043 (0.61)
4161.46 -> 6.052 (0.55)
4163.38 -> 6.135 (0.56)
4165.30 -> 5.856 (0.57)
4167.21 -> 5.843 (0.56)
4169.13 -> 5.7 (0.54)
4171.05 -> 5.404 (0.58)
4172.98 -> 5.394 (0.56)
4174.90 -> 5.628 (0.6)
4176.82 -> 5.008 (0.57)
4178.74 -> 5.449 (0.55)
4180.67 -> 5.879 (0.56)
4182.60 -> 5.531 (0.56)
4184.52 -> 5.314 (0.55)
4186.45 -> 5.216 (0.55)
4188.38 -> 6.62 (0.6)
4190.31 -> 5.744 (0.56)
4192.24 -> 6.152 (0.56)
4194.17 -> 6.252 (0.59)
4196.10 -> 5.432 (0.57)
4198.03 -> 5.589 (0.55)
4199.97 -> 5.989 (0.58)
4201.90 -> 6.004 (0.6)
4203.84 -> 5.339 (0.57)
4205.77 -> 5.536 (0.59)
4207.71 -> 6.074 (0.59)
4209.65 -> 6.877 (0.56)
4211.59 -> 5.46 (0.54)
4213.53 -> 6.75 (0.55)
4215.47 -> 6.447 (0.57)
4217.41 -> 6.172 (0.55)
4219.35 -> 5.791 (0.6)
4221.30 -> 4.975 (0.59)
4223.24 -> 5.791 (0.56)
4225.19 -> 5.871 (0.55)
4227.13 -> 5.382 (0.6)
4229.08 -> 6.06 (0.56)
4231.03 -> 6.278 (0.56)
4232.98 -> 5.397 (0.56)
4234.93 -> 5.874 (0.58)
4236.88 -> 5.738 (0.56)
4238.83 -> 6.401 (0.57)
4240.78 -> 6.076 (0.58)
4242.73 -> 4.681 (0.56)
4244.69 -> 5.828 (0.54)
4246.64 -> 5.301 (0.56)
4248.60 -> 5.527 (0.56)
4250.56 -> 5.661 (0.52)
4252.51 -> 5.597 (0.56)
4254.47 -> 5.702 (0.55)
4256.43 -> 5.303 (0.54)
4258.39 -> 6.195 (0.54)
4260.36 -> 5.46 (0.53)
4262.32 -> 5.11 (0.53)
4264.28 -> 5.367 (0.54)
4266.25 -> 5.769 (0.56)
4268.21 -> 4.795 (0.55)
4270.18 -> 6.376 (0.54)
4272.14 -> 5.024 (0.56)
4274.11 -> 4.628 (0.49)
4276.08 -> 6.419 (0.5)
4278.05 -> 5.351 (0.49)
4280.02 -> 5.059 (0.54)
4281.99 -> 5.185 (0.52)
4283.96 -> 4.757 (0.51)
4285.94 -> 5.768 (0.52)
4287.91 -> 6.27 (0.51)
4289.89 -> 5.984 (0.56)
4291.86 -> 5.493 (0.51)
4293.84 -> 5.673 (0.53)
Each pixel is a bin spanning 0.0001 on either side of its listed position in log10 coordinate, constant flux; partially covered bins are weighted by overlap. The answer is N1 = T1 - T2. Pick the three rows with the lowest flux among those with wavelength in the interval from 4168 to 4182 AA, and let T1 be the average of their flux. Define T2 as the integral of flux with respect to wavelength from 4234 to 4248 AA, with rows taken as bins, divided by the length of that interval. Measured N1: -0.4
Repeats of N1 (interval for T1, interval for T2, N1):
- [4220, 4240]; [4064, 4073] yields -1.6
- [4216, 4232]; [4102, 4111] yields -1.1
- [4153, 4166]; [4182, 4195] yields -0.6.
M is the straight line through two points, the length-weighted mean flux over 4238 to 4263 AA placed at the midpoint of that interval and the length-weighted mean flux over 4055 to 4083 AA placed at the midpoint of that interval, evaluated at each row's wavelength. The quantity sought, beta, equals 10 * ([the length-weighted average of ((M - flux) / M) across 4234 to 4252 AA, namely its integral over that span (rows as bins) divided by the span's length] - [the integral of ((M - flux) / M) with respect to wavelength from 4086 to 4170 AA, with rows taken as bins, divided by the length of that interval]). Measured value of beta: -0.1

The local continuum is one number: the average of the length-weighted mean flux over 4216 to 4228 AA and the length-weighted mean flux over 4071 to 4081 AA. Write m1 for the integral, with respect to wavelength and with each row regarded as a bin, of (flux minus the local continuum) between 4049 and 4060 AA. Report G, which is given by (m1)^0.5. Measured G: 1.6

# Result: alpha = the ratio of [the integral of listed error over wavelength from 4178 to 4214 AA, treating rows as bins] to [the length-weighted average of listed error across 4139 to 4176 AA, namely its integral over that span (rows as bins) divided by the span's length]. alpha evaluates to 35.2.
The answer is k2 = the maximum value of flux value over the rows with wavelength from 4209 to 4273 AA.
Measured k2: 6.877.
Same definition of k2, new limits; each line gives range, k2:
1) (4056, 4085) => 8.15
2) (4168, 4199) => 6.62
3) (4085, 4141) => 12.66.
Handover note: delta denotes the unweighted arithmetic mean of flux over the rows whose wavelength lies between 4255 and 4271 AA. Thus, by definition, 5.5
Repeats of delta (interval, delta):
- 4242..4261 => 5.5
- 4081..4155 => 6.0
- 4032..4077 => 6.3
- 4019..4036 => 6.2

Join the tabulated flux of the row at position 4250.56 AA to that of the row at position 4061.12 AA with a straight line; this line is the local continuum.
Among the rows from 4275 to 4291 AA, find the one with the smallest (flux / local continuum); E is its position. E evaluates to 4283.96 AA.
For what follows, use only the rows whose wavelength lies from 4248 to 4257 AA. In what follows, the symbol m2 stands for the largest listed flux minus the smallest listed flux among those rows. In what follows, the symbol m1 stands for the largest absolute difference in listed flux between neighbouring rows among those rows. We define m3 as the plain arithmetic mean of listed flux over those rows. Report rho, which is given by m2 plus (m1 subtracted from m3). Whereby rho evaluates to 5.6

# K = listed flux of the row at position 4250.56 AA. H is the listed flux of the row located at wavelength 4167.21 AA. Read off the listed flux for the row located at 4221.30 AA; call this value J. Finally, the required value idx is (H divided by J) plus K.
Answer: 6.8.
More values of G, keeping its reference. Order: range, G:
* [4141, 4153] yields 0.8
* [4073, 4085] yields 1.0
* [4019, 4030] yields 2.9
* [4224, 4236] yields 0.3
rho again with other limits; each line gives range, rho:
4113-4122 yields 5.5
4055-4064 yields 6.3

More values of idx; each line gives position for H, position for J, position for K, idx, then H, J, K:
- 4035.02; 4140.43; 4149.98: 7.1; 5.44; 4.722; 5.935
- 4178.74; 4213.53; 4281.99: 6.0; 5.449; 6.75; 5.185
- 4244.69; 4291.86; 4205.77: 6.6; 5.828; 5.493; 5.536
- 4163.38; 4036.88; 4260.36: 6.6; 6.135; 5.472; 5.46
